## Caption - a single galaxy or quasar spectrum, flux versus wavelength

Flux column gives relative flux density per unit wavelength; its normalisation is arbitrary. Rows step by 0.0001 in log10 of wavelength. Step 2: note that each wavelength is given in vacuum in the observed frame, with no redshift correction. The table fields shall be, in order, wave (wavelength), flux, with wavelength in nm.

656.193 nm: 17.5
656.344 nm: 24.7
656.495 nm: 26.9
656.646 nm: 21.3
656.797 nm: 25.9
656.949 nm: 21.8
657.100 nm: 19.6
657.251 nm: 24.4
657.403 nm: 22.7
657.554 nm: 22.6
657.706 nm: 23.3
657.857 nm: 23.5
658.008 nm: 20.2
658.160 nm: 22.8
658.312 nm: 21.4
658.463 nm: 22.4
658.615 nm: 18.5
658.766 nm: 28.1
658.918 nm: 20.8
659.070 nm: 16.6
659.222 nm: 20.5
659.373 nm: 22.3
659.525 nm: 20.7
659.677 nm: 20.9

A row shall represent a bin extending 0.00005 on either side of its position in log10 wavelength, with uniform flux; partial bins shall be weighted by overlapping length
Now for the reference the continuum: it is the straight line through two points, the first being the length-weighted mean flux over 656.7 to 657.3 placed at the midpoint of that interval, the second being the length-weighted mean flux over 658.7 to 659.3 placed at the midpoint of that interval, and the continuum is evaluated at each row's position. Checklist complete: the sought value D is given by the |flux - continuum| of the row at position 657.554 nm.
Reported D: 0.19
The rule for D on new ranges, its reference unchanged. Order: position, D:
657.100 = 3.13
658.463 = 0.63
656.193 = 5.87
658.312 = 0.48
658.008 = 1.89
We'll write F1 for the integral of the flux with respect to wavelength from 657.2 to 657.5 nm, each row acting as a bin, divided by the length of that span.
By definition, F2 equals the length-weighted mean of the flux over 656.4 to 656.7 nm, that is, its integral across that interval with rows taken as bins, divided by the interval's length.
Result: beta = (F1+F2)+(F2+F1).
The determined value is 95.5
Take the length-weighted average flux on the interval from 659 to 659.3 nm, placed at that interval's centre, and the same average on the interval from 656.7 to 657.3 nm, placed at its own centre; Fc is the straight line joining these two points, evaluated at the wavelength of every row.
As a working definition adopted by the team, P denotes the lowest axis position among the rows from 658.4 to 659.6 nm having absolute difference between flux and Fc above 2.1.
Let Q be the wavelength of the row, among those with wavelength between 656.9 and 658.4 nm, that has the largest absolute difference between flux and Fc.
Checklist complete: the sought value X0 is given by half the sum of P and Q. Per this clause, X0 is 657.78 nm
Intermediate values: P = 658.463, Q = 657.100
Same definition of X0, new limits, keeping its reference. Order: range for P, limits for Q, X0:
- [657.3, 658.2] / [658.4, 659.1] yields 658.31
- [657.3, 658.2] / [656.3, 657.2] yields 657.18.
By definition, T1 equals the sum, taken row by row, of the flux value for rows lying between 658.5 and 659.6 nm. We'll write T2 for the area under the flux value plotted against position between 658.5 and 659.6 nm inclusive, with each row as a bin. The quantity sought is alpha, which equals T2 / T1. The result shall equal 0.158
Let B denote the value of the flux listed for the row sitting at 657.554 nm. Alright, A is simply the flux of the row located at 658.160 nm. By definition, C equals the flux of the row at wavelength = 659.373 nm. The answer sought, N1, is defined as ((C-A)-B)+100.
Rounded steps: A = 22.8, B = 22.6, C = 22.3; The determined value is 76.9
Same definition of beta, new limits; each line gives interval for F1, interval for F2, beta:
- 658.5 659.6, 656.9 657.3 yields 85.9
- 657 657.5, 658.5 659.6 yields 86.7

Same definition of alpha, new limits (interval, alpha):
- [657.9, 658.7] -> 0.162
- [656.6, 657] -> 0.134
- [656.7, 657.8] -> 0.157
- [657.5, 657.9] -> 0.133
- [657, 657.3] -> 0.149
